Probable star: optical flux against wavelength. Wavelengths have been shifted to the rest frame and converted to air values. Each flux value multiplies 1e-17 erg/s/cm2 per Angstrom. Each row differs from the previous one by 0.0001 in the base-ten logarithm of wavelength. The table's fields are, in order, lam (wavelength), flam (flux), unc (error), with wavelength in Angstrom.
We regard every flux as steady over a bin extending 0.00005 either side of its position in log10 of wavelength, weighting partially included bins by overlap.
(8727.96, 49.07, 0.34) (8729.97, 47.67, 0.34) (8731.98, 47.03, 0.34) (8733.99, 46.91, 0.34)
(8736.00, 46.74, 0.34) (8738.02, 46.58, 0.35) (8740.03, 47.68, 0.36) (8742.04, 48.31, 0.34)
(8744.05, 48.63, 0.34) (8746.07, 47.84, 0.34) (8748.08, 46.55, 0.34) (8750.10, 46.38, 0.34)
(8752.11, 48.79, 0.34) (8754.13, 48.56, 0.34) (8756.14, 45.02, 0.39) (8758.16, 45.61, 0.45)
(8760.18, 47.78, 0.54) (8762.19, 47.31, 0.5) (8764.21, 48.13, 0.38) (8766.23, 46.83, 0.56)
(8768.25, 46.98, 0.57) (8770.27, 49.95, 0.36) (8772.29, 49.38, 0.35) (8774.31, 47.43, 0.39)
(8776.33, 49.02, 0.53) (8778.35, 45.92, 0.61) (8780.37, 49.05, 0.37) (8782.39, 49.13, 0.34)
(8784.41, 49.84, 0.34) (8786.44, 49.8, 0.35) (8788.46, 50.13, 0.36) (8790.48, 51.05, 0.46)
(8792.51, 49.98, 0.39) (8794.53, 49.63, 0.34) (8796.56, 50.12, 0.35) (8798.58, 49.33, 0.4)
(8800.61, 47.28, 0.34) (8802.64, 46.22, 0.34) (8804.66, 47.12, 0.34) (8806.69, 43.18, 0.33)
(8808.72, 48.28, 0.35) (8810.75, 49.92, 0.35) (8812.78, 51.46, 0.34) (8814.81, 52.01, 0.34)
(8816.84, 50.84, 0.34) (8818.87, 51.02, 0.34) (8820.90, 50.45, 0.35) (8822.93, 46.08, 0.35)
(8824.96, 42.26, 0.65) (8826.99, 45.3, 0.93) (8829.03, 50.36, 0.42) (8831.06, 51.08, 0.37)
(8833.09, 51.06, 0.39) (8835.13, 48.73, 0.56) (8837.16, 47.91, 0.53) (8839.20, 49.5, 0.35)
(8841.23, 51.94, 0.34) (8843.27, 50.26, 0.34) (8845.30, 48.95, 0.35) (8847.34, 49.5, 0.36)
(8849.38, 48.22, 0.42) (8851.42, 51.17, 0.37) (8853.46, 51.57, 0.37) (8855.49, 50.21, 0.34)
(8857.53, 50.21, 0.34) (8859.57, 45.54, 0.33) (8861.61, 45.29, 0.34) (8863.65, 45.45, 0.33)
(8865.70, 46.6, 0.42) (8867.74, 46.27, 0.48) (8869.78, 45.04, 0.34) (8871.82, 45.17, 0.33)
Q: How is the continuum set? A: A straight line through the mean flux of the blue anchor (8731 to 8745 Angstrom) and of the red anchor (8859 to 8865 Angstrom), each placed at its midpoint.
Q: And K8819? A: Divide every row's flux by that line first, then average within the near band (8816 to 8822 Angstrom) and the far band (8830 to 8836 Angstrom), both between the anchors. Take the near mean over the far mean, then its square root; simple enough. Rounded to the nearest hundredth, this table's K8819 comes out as 1.00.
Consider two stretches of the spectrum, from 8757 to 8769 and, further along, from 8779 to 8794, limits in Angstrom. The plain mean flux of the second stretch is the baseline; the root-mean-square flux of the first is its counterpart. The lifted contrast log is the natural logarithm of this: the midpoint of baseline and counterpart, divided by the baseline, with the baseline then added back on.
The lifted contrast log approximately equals 3.93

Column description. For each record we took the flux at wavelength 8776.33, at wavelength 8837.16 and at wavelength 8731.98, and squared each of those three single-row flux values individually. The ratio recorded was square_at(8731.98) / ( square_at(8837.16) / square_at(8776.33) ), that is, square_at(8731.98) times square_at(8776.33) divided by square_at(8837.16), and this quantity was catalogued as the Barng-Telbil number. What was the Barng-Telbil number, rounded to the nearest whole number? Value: 2315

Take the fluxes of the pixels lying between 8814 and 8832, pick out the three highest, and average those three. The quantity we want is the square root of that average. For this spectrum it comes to 7.17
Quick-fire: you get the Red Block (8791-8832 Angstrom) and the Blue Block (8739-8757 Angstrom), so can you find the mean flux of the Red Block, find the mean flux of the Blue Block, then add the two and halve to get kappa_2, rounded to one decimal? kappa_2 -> 48.1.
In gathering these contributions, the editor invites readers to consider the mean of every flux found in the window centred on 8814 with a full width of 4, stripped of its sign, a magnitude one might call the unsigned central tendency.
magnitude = 51.7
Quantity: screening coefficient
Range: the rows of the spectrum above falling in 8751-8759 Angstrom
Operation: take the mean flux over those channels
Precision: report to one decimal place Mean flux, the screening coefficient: 47.0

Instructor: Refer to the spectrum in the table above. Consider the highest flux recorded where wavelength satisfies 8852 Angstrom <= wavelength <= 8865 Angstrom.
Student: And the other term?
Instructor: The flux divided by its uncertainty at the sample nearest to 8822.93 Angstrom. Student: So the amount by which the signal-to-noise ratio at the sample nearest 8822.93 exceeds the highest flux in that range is 80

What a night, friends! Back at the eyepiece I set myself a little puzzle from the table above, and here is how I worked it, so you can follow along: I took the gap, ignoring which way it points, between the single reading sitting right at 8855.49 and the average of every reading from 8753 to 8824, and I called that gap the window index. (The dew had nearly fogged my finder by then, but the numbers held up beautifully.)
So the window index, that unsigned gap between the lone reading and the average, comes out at 1.6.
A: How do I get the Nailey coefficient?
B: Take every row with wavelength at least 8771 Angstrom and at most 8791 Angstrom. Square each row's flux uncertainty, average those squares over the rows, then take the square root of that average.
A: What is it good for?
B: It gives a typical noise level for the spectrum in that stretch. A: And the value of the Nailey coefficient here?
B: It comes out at 0.42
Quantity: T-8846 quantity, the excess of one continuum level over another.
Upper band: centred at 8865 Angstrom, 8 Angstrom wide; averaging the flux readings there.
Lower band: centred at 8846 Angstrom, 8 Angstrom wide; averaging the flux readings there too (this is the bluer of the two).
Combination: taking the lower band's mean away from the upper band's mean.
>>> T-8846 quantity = -3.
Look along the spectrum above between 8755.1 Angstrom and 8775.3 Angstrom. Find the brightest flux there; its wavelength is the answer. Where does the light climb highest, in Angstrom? 8770.27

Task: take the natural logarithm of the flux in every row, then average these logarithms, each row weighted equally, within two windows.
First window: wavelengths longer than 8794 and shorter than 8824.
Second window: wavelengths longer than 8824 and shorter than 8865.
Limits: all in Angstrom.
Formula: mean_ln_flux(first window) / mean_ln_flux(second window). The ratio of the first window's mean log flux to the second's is 1.001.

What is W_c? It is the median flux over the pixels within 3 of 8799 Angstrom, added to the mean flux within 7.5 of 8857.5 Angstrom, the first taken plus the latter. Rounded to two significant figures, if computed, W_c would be 98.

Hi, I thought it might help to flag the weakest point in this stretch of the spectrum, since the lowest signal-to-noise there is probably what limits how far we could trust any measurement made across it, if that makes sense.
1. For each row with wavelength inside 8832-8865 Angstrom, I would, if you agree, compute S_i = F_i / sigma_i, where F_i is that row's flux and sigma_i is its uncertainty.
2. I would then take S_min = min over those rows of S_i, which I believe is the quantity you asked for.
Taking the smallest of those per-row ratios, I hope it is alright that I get 87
